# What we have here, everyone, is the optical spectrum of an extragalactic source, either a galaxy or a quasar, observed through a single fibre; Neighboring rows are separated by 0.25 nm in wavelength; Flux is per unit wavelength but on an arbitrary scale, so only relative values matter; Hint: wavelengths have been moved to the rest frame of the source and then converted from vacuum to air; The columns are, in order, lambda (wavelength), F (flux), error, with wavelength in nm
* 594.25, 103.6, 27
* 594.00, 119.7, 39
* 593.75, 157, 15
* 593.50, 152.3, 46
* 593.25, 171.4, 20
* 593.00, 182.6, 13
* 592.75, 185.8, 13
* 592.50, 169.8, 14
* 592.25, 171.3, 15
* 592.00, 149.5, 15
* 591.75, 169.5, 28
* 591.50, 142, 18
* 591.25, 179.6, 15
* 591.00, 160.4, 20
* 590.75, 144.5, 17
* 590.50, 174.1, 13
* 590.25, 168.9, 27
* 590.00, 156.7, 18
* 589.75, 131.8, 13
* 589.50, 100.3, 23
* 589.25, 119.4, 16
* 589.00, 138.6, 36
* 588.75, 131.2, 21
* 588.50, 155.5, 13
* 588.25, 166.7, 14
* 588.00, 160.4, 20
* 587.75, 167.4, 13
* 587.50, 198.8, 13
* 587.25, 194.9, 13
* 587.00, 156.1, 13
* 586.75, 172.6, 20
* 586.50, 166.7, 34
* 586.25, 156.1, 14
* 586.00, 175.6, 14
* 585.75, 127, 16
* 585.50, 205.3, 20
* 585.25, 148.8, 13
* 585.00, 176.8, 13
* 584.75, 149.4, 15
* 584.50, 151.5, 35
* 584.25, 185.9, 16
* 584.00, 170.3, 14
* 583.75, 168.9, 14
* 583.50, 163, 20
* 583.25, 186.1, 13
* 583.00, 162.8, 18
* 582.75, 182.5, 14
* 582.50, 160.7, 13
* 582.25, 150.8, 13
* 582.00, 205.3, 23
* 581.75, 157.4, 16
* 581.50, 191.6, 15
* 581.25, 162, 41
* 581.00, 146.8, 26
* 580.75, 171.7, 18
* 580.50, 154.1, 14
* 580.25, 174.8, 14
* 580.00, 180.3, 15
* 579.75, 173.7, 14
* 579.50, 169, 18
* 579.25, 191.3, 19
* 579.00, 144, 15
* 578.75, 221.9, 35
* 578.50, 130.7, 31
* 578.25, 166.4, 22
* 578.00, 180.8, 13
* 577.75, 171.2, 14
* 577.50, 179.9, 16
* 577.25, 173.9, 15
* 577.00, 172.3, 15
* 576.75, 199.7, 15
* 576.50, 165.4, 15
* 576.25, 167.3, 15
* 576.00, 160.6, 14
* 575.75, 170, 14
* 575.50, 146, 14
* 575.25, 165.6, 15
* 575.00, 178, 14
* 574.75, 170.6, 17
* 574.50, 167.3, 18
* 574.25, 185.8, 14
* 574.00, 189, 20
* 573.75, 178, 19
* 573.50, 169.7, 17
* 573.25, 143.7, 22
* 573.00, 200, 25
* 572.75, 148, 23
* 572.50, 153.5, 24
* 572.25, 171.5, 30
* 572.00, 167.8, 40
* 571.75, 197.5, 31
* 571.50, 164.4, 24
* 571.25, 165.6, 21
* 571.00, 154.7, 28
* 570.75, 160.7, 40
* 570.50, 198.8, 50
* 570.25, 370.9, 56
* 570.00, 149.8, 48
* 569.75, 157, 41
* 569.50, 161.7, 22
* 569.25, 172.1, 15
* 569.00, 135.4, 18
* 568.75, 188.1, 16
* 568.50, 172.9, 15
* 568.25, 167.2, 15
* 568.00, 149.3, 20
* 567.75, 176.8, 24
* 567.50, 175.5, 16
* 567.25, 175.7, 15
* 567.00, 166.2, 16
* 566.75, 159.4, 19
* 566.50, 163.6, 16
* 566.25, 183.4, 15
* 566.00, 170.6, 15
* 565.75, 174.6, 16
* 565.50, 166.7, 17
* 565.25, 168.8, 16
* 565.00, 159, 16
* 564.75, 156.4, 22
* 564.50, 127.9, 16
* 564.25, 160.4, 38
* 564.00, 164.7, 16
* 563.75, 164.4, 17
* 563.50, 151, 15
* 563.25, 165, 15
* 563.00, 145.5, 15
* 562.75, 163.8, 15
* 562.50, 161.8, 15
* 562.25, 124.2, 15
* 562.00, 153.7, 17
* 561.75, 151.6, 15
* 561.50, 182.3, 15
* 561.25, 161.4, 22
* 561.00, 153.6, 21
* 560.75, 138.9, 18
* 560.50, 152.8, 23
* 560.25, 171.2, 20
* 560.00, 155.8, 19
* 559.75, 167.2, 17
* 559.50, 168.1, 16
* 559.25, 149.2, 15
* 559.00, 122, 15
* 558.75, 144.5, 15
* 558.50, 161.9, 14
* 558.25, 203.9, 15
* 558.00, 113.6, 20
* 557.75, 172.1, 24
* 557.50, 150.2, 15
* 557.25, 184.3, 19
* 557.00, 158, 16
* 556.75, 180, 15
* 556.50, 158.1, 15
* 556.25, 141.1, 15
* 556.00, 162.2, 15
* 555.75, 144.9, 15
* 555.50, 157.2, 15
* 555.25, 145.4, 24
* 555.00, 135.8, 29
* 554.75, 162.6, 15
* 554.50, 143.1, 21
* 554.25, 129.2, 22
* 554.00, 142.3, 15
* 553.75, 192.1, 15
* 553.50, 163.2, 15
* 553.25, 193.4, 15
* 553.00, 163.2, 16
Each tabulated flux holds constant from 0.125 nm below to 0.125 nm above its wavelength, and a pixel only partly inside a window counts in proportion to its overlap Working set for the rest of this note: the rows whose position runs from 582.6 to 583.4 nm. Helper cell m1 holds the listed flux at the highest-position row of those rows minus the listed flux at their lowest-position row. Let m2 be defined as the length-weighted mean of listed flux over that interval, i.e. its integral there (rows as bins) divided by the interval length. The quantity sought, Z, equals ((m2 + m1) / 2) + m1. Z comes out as 93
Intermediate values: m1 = 4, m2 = 176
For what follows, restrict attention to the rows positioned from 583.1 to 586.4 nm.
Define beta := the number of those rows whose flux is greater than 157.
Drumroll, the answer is 8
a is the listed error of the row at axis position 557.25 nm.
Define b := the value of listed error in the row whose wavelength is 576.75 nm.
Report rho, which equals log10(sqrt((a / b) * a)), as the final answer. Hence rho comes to 0.69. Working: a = 19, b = 15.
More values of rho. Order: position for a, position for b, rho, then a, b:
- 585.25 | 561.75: 0.53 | 13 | 15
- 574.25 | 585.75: 0.54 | 14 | 16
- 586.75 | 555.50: 0.71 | 20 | 15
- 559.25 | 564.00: 0.57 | 15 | 16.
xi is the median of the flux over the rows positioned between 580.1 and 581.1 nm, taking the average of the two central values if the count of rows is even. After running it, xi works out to 163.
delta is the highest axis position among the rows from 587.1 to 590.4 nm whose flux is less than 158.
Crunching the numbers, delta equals 590.00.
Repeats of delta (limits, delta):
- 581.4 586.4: 586.25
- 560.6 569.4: 569.00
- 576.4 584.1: 582.25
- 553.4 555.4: 555.25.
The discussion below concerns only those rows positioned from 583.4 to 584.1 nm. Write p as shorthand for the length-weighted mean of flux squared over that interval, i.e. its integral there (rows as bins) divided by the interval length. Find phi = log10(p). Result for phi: 4.45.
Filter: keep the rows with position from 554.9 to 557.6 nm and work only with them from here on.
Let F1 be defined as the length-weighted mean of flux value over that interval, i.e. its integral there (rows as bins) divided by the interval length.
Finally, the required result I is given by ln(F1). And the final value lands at 5.05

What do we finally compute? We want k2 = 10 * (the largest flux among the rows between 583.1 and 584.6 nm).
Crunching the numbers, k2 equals 1861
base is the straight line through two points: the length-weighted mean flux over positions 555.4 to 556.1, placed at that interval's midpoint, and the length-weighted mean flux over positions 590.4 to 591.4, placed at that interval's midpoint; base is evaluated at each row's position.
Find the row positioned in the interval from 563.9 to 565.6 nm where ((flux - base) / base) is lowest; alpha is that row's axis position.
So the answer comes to 564.50 nm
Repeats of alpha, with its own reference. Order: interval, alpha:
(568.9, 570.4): 569.00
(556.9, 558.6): 558.00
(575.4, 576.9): 575.50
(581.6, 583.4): 582.25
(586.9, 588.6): 588.50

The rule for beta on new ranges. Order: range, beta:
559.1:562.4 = 5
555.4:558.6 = 9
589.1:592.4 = 6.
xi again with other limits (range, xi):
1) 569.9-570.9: 180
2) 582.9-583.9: 166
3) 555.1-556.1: 151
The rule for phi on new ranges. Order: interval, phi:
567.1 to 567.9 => 4.49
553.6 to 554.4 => 4.39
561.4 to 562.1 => 4.42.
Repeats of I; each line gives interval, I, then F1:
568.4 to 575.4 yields 5.17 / 176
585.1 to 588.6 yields 5.12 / 168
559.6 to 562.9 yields 5.05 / 157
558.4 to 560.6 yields 5.04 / 155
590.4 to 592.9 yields 5.10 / 165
